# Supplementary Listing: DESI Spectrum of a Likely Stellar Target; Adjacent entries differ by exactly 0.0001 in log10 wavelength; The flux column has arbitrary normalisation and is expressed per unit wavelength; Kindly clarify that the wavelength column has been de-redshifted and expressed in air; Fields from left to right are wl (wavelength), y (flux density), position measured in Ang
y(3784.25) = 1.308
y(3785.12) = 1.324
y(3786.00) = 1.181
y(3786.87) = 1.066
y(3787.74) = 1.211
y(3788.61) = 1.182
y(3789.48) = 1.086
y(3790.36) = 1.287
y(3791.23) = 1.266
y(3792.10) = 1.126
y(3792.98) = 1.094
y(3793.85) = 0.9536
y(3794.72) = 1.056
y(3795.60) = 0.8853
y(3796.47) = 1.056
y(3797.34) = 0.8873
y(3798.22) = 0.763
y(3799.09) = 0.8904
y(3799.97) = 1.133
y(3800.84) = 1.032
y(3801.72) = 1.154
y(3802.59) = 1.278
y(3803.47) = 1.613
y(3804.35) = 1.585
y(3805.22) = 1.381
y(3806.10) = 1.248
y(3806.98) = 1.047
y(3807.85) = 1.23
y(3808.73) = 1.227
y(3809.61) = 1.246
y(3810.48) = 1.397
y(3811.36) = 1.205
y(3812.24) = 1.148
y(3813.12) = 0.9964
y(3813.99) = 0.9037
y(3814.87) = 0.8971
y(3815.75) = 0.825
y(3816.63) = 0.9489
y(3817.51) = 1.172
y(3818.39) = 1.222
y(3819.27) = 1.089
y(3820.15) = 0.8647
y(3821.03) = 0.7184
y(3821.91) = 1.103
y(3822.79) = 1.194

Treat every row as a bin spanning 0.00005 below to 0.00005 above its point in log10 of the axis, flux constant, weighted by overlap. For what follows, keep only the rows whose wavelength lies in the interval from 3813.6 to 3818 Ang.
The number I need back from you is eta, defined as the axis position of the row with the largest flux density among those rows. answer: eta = 3817.51 Ang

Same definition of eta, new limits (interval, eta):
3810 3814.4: 3810.48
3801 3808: 3803.47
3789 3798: 3790.36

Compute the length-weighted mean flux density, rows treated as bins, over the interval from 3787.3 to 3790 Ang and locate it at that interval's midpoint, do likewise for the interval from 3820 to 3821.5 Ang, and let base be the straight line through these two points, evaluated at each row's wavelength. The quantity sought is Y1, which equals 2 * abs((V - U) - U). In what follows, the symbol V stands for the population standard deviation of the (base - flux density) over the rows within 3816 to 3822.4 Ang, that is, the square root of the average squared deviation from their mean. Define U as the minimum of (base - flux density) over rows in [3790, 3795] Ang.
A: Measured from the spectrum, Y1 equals 0.9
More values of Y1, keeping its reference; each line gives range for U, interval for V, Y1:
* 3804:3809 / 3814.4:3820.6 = 2.7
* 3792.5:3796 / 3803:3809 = 0.3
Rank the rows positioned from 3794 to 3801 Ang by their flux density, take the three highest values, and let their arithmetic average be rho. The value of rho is 1.08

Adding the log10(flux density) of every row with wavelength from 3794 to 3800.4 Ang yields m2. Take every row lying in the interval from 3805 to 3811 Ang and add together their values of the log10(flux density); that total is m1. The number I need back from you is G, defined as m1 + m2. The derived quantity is 0.50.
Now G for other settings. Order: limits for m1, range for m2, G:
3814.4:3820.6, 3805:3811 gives 0.65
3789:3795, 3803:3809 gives 1.18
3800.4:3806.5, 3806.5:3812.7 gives 1.41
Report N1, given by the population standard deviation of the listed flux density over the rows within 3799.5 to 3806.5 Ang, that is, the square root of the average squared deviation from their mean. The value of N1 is 0.20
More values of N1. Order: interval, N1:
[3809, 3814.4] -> 0.16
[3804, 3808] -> 0.18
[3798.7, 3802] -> 0.10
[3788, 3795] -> 0.10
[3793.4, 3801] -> 0.11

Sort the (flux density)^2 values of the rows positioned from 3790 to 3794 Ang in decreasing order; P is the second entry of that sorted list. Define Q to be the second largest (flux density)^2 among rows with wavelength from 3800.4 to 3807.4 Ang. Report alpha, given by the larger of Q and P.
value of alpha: 2.5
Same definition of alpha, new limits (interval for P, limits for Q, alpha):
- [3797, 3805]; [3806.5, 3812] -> 2.5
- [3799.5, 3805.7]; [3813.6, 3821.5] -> 2.5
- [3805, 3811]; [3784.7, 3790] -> 1.9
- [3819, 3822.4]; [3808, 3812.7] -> 1.6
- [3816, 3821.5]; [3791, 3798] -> 1.4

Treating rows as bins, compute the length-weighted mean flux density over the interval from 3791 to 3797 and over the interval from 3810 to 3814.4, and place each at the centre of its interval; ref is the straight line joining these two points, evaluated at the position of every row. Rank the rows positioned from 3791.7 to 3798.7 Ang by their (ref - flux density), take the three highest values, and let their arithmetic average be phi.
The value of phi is 0.22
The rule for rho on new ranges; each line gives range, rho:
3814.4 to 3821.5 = 1.16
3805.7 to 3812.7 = 1.30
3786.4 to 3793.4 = 1.25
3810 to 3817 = 1.25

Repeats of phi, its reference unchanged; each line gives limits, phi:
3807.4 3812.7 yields -0.06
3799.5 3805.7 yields -0.02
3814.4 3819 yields 0.26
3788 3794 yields 0.00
